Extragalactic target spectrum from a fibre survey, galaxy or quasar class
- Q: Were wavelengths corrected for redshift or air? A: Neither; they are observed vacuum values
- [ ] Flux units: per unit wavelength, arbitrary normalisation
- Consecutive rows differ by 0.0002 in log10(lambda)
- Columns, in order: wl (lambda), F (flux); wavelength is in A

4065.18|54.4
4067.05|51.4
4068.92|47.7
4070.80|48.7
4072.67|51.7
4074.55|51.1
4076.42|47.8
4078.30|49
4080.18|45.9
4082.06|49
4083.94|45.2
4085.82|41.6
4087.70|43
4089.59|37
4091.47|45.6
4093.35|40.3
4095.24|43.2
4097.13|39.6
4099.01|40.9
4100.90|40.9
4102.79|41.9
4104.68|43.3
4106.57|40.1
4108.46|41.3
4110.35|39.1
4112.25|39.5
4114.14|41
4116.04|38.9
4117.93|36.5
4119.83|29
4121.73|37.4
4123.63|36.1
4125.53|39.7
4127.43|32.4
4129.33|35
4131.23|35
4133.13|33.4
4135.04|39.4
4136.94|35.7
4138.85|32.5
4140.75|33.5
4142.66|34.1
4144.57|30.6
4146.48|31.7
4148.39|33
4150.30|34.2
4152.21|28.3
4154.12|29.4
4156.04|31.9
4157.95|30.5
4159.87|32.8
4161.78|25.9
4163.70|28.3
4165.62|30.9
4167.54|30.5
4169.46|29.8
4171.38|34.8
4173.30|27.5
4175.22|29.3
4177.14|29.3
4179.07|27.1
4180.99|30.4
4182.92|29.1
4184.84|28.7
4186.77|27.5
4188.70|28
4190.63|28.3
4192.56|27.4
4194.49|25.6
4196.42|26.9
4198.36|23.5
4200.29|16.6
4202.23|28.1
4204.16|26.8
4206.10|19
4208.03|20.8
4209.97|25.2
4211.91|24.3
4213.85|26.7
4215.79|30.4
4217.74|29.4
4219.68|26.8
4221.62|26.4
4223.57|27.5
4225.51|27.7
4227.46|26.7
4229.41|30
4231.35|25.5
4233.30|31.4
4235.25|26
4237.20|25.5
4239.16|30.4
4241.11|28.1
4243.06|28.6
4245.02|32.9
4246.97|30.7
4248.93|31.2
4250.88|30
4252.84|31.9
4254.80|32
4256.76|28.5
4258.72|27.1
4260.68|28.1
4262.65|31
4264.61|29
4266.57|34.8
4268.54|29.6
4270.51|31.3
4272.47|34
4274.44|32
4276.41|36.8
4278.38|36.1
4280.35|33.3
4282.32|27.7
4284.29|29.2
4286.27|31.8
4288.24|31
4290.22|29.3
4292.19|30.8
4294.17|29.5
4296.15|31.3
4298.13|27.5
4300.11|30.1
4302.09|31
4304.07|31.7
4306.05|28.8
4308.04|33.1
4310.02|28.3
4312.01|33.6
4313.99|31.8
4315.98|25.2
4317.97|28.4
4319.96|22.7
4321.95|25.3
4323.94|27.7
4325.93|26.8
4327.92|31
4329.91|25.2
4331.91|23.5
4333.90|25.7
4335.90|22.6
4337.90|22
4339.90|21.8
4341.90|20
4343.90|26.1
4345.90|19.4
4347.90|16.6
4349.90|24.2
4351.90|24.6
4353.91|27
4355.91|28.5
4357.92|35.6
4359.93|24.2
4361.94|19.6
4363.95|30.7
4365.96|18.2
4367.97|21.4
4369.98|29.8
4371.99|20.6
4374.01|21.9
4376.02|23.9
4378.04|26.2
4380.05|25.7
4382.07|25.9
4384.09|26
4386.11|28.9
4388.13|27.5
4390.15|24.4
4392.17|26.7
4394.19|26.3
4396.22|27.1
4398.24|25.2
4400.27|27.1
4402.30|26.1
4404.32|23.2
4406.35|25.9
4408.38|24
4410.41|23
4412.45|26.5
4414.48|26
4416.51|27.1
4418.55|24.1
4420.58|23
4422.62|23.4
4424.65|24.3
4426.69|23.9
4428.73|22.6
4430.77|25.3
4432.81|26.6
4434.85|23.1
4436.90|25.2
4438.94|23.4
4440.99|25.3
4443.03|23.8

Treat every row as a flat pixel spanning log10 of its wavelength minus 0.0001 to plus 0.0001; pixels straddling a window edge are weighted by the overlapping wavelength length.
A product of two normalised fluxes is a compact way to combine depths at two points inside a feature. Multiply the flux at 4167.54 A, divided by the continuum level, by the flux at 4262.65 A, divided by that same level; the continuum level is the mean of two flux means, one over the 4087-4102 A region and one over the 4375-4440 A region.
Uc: 0.85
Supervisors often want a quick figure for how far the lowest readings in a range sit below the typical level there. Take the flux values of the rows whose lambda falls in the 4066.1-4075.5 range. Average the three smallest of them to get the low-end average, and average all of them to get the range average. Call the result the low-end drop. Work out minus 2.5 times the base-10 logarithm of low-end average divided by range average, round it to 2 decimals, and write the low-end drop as 0.02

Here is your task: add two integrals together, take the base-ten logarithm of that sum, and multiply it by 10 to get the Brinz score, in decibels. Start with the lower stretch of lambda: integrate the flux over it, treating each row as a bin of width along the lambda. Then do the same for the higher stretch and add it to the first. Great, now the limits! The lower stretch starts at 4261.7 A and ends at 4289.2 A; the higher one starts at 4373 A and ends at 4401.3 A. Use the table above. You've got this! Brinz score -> 32.1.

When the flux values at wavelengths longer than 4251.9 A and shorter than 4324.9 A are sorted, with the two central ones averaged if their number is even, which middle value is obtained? 30.8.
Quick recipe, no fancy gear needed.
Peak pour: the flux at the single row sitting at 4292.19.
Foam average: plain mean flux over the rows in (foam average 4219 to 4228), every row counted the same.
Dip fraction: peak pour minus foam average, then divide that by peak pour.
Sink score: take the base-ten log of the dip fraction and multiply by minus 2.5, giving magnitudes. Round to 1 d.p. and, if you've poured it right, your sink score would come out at 2.3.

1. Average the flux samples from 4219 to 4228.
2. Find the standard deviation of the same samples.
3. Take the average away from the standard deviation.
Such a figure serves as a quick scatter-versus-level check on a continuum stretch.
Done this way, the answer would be -26.5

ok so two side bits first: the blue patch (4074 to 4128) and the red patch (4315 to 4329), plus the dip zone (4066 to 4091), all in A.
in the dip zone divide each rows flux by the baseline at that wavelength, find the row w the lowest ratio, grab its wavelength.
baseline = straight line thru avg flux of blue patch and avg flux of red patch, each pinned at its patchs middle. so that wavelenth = 4089.59 A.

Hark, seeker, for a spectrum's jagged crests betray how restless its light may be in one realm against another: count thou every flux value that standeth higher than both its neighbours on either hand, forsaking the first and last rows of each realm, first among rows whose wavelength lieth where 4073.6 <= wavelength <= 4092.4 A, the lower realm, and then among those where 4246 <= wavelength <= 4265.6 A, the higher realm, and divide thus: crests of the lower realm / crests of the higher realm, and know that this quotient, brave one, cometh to 1.0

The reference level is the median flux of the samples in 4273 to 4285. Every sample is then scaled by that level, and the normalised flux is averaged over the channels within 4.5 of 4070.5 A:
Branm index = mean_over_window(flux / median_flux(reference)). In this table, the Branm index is 1.54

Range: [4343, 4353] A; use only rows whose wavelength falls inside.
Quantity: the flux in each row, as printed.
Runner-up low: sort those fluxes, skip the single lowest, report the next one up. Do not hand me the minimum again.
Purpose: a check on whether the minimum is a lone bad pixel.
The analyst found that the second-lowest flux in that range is 19.4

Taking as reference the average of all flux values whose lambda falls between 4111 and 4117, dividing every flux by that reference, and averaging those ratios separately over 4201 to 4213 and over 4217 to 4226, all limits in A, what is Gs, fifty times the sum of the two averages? 65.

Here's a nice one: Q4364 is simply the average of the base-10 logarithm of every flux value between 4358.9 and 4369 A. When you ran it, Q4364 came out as 1.35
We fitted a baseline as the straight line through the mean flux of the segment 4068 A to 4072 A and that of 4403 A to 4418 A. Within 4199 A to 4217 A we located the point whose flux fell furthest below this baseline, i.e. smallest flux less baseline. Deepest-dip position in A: 4200.29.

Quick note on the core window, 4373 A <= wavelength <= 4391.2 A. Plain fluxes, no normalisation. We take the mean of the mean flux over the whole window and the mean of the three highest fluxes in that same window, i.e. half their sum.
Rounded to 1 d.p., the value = 26.6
